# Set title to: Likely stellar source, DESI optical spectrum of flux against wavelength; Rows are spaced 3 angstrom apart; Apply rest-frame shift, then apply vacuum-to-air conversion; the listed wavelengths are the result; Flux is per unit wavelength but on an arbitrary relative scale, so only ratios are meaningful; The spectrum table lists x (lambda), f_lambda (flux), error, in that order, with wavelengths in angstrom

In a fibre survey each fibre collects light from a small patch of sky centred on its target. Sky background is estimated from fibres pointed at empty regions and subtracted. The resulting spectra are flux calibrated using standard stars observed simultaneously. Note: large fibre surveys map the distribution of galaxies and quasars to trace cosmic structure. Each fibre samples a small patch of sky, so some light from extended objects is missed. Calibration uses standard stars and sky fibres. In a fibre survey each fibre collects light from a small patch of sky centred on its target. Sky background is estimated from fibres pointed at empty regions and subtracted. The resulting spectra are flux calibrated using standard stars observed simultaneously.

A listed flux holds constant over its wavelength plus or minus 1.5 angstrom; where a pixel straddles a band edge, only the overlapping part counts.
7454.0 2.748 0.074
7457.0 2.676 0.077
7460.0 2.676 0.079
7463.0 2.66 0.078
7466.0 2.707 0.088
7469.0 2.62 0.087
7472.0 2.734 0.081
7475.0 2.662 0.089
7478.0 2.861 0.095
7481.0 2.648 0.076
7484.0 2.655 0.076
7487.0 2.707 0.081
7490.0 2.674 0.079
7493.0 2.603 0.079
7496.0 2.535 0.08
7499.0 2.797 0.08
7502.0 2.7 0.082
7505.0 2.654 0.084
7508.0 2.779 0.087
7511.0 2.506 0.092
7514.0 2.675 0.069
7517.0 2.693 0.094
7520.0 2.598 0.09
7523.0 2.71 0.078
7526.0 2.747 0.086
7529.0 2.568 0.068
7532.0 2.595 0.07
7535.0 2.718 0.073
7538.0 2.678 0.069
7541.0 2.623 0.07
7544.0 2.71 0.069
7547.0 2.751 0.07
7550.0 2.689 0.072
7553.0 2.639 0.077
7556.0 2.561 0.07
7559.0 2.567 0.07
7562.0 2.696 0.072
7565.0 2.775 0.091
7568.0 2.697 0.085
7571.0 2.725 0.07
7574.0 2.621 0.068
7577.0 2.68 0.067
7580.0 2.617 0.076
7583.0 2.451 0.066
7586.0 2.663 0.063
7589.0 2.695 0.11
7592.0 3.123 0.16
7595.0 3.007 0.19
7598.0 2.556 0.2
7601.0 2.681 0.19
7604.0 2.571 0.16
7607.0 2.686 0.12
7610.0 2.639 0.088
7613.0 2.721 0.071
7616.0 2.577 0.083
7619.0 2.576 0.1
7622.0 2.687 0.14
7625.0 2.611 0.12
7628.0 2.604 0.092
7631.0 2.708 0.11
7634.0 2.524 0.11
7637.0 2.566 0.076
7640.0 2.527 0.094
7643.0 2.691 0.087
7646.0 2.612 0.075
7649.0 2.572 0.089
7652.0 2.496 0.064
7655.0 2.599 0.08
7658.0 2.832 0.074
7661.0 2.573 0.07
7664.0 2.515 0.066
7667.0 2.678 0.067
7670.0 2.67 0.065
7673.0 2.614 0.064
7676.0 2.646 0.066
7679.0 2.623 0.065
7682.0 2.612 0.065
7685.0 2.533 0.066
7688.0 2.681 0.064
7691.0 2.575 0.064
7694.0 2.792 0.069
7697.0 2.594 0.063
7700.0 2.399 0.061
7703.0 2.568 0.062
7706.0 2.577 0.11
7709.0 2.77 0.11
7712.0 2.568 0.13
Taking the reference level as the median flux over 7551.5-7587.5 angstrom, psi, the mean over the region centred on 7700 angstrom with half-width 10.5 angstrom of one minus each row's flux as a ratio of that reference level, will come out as 0.015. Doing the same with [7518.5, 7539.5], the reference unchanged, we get -0.003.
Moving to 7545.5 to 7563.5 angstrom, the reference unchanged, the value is 0.000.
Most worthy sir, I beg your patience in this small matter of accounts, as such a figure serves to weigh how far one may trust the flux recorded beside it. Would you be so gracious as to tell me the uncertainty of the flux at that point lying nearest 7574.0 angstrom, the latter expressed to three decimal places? 0.068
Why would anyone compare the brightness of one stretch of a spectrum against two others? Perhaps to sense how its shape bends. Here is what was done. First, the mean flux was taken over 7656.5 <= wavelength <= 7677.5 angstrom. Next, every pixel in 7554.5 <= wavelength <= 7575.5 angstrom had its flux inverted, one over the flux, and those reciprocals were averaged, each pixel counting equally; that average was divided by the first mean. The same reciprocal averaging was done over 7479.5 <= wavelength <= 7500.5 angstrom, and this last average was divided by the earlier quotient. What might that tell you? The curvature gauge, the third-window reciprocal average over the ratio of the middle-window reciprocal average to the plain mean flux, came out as 2.65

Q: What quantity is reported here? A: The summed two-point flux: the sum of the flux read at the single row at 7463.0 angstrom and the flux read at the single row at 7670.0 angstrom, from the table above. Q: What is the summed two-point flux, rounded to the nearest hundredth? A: 5.33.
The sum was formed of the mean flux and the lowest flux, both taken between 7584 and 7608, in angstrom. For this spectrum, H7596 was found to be 5.30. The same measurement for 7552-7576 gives 5.22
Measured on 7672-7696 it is 5.17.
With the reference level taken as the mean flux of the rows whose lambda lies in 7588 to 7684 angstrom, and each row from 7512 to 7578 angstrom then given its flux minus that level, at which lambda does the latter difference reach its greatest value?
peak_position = 7565.0 angstrom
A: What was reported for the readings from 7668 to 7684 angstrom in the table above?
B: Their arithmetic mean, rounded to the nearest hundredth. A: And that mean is 2.63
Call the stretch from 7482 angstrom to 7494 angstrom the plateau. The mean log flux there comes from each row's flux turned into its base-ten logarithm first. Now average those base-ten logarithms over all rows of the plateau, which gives 0.425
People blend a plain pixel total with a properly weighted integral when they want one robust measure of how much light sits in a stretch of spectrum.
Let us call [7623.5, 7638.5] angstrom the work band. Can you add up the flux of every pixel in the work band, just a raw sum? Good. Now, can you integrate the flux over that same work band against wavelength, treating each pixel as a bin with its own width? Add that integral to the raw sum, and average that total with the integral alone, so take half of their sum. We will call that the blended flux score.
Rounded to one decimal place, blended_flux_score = 45.5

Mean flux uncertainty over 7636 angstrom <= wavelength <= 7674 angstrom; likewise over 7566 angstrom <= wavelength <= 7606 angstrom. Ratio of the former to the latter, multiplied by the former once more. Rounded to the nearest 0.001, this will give 0.048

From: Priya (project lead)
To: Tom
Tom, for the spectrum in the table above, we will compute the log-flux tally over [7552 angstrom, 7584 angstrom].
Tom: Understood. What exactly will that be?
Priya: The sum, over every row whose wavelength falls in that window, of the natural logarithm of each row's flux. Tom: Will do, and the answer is 10.7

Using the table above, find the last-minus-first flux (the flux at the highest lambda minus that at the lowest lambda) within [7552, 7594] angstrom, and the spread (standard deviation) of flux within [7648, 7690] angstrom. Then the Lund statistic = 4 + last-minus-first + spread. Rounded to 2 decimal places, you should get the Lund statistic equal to 4.57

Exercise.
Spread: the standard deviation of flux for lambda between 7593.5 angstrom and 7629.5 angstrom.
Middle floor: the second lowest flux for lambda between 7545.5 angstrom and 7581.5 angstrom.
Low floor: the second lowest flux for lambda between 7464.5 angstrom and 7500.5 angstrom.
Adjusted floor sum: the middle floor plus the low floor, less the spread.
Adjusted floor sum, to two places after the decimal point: 5.05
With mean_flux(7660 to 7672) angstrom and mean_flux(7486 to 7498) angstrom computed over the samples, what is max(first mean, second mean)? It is 2.63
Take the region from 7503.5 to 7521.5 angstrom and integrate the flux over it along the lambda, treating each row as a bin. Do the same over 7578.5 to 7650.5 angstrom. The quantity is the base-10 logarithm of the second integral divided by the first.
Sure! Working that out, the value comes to 0.6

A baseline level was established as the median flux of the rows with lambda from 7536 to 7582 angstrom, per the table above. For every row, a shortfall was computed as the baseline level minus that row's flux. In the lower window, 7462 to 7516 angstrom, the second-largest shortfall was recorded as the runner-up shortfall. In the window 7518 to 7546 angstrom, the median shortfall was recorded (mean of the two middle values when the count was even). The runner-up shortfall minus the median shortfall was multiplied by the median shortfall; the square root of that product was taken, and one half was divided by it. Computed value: 30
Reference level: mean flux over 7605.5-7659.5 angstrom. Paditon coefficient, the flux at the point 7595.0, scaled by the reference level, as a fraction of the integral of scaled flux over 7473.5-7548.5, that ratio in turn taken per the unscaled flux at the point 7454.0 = 0.0055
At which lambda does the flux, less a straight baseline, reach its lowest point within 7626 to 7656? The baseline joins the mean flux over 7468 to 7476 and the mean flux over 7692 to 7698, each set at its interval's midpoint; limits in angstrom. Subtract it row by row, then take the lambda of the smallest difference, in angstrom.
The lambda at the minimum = 7652.0 angstrom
